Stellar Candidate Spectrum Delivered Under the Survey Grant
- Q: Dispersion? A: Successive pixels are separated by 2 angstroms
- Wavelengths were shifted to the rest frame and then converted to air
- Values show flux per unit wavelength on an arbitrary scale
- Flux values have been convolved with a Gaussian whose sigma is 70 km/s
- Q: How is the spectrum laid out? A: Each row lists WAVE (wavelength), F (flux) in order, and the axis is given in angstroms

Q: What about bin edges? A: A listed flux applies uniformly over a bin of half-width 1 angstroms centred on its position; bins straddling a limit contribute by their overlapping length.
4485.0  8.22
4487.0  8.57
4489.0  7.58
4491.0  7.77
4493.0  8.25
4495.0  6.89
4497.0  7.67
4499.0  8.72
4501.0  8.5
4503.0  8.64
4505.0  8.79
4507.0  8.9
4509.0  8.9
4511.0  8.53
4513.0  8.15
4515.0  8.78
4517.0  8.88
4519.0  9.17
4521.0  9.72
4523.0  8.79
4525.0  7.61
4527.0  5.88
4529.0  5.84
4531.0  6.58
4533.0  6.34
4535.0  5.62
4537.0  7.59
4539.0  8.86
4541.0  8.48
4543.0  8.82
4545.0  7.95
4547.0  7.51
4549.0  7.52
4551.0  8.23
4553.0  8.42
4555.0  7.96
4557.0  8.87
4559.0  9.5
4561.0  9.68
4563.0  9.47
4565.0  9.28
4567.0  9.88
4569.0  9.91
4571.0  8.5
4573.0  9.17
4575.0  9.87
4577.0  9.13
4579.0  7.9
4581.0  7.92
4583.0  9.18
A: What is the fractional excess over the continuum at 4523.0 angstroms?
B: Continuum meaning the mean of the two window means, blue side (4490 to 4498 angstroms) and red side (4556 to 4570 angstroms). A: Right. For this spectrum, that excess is 0.02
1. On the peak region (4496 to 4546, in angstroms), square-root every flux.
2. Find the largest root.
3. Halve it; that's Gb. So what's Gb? 1.56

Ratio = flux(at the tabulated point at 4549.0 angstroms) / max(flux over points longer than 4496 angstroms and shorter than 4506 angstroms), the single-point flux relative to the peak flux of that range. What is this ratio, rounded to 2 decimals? 0.86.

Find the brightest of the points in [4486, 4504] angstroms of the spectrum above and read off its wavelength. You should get 4499.0 angstroms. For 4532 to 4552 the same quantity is 4539.0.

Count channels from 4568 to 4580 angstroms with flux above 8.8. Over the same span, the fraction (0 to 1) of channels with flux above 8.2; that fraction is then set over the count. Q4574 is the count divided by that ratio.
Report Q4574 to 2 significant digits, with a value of 19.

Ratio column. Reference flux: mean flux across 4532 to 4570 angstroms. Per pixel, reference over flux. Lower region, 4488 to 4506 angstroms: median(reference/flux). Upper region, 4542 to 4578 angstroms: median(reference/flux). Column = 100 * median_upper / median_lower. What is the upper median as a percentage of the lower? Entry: 92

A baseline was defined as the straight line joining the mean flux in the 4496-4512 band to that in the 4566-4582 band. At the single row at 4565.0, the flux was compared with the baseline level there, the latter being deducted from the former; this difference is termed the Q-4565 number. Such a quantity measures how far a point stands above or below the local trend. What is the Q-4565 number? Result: 0.3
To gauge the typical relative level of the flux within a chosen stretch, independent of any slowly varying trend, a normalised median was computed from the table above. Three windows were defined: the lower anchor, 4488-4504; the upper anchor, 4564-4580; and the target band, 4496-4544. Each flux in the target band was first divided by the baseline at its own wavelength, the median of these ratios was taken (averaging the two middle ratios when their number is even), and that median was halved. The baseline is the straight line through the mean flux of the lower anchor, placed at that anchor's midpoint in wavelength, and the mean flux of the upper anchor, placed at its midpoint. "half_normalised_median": 0.51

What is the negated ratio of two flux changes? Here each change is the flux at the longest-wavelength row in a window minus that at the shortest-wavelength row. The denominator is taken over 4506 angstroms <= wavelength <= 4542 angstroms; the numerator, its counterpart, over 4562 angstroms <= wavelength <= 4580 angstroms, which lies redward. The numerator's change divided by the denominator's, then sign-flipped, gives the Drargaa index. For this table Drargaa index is -3.7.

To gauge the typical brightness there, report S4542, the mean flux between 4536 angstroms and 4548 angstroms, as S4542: 8.2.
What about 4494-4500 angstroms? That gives 7.8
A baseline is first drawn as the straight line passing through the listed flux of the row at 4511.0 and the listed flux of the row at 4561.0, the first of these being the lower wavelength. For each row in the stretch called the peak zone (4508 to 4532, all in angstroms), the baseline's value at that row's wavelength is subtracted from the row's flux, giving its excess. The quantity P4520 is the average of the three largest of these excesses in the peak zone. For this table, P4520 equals 0.61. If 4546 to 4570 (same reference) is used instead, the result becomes 0.04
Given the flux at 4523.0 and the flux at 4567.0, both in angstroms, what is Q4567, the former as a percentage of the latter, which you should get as 89.0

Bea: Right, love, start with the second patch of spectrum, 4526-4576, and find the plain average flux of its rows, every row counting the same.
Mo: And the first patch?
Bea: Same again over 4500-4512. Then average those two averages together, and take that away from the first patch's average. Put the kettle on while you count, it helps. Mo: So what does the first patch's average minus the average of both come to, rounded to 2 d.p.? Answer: 0.24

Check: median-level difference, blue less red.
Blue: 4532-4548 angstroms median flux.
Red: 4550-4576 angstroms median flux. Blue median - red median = -1.5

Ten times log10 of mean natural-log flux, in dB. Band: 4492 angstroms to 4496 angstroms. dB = 3.05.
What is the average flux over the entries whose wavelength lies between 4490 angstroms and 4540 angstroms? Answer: 8.0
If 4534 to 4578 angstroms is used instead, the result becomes 8.6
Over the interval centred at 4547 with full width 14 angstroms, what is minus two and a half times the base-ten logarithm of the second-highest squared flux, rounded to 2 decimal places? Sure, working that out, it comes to -4.64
